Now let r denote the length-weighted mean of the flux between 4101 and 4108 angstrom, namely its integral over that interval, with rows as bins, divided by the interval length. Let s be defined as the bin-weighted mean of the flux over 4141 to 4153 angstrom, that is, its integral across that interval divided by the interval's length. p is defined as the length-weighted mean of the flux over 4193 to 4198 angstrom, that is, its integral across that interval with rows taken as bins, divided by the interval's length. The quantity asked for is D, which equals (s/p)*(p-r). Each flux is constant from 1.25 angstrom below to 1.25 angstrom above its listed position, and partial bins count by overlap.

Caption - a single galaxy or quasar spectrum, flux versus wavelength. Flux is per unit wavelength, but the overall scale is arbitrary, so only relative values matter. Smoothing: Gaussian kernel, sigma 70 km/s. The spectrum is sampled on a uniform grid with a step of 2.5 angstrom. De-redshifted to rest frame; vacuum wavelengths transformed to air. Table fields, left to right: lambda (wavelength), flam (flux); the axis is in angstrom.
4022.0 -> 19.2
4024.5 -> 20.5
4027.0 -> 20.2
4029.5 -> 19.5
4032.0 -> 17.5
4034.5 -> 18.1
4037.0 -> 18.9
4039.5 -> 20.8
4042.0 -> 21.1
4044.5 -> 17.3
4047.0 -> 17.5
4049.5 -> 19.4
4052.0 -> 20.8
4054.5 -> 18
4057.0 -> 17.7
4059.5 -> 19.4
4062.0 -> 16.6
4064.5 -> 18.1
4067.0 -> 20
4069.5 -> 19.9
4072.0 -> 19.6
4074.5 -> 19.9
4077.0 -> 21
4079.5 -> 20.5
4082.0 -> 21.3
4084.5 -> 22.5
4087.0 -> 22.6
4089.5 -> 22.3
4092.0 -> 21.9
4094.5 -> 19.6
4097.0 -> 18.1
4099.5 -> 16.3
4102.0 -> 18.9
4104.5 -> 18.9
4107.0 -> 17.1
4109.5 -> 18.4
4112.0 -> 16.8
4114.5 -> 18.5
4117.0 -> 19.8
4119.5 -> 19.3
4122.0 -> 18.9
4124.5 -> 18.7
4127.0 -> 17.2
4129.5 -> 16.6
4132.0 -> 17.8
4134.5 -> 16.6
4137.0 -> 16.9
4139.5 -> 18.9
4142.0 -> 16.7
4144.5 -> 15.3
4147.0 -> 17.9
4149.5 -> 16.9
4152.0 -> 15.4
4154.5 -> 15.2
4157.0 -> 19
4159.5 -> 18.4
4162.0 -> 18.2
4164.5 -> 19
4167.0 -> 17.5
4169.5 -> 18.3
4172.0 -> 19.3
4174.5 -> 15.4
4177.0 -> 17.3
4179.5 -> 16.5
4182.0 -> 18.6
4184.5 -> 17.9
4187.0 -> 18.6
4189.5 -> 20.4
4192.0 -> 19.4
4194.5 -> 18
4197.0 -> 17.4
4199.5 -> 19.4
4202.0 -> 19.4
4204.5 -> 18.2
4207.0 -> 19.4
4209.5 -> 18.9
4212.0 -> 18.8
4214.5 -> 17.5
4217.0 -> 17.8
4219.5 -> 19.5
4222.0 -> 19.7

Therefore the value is -0.5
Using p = 17.8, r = 18.3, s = 16.5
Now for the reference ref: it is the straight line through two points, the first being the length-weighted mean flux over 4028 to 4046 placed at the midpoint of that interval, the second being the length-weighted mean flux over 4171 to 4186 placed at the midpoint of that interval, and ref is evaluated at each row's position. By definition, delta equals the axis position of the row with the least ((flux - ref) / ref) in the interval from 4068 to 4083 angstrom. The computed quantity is 4072.0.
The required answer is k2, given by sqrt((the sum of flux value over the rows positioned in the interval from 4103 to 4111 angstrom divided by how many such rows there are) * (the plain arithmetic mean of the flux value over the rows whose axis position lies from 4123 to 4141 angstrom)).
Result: 17.8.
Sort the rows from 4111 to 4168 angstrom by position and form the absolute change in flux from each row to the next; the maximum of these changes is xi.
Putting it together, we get 3.80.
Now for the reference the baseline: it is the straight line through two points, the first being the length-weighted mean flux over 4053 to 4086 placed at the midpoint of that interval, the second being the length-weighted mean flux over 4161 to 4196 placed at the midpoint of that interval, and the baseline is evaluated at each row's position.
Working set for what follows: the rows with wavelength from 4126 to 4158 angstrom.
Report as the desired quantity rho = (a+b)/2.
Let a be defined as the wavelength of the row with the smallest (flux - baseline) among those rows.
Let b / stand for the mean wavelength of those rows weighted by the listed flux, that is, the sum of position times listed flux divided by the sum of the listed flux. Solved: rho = 4143.2 angstrom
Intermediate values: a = 4144.5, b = 4141.9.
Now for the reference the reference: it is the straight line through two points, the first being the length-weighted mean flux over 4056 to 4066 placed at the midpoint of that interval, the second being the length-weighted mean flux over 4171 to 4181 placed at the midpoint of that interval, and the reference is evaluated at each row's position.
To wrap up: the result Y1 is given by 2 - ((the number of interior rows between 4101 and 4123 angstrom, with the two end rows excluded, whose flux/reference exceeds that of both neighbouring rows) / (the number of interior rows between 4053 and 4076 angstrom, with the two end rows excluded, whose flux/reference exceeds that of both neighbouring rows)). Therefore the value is 0.5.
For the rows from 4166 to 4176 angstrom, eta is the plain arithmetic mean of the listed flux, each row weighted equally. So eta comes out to 17.6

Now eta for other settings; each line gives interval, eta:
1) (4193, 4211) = 18.7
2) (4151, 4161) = 17.0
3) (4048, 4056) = 19.4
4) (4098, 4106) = 18.0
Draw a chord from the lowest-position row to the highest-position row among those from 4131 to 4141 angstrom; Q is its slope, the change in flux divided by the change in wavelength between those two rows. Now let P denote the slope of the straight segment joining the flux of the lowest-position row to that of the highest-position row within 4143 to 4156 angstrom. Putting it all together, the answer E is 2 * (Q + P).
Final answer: 0.3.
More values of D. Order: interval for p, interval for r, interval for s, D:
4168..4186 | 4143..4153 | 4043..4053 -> 1.3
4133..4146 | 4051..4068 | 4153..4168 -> -1.8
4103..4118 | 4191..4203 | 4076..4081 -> -0.5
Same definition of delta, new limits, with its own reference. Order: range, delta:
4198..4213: 4204.5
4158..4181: 4174.5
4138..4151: 4144.5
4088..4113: 4099.5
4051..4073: 4062.0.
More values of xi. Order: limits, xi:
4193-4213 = 2.00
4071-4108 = 2.60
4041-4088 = 3.80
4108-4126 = 1.70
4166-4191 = 3.90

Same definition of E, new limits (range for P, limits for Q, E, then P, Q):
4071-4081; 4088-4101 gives -1.0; 0.12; -0.60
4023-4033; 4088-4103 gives -1.3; -0.40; -0.27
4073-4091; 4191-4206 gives 0.1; 0.16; -0.10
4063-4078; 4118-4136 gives 0.1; 0.23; -0.18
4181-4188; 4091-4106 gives -0.5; 0.00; -0.24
